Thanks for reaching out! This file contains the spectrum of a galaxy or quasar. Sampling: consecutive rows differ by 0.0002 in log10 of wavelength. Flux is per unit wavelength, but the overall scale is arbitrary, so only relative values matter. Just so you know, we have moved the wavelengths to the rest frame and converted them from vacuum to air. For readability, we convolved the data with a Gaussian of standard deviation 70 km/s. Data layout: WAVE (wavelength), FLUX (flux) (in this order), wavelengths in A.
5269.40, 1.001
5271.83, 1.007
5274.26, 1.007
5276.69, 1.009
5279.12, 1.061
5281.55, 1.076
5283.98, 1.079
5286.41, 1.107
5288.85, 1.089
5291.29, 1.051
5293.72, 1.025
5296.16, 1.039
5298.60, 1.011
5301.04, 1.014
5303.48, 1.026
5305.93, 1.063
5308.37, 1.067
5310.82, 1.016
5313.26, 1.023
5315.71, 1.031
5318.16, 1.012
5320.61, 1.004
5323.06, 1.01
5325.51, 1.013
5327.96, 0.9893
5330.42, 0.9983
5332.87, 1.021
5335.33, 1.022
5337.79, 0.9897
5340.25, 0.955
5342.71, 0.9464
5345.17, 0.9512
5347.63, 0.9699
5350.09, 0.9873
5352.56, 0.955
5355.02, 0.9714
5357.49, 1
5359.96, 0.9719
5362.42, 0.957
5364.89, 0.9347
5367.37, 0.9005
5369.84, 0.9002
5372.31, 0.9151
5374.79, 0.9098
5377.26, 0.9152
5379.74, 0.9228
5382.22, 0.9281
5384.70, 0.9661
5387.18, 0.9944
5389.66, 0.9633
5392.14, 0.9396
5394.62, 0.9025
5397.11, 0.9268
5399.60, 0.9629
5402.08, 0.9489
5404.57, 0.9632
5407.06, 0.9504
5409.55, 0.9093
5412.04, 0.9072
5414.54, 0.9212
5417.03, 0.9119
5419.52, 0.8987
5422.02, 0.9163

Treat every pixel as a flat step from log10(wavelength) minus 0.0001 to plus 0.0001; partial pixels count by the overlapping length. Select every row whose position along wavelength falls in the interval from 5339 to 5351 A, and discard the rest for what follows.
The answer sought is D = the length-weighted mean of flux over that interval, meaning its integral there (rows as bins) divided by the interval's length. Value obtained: 0.96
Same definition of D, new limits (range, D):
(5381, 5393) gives 0.96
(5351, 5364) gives 0.97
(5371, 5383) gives 0.92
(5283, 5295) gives 1.07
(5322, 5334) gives 1.01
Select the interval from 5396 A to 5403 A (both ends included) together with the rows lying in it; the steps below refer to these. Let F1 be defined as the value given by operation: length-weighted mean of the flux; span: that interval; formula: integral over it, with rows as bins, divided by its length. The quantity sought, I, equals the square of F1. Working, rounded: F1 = 0.95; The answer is 0.90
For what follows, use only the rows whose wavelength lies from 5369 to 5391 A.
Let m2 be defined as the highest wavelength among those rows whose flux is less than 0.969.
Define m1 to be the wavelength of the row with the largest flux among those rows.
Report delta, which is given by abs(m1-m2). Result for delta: 2.5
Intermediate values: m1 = 5387.18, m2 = 5389.66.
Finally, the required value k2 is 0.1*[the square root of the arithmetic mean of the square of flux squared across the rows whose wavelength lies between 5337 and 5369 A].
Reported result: 0.092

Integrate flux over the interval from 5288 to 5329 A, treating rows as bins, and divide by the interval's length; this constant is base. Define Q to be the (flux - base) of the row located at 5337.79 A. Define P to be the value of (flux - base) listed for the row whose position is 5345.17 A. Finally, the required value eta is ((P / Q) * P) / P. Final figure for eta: 2.0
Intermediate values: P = -0.077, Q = -0.04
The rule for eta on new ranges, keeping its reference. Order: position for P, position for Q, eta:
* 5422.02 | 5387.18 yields 3.3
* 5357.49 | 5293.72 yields 9.0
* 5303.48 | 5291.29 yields -0.1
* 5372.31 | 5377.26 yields 1.0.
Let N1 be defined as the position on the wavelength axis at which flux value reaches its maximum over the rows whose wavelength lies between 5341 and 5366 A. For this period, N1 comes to 5357.49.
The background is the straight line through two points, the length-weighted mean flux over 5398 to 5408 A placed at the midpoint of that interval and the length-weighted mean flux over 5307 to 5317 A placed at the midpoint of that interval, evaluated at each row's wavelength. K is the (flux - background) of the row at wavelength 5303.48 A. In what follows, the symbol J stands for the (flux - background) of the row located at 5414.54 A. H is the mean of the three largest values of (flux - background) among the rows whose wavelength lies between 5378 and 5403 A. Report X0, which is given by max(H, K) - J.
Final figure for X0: 0.03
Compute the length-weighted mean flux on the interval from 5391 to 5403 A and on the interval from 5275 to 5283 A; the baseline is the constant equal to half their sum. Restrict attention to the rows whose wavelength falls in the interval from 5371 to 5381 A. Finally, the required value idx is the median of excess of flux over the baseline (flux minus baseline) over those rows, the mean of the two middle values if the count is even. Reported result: -0.08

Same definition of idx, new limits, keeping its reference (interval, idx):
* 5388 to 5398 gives -0.06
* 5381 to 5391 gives -0.03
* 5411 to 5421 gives -0.08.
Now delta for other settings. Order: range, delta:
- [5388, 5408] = 17.4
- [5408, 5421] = 5.0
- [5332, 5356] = 17.2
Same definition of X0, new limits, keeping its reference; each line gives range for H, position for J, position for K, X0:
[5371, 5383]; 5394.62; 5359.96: 0.04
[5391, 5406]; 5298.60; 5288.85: 0.07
